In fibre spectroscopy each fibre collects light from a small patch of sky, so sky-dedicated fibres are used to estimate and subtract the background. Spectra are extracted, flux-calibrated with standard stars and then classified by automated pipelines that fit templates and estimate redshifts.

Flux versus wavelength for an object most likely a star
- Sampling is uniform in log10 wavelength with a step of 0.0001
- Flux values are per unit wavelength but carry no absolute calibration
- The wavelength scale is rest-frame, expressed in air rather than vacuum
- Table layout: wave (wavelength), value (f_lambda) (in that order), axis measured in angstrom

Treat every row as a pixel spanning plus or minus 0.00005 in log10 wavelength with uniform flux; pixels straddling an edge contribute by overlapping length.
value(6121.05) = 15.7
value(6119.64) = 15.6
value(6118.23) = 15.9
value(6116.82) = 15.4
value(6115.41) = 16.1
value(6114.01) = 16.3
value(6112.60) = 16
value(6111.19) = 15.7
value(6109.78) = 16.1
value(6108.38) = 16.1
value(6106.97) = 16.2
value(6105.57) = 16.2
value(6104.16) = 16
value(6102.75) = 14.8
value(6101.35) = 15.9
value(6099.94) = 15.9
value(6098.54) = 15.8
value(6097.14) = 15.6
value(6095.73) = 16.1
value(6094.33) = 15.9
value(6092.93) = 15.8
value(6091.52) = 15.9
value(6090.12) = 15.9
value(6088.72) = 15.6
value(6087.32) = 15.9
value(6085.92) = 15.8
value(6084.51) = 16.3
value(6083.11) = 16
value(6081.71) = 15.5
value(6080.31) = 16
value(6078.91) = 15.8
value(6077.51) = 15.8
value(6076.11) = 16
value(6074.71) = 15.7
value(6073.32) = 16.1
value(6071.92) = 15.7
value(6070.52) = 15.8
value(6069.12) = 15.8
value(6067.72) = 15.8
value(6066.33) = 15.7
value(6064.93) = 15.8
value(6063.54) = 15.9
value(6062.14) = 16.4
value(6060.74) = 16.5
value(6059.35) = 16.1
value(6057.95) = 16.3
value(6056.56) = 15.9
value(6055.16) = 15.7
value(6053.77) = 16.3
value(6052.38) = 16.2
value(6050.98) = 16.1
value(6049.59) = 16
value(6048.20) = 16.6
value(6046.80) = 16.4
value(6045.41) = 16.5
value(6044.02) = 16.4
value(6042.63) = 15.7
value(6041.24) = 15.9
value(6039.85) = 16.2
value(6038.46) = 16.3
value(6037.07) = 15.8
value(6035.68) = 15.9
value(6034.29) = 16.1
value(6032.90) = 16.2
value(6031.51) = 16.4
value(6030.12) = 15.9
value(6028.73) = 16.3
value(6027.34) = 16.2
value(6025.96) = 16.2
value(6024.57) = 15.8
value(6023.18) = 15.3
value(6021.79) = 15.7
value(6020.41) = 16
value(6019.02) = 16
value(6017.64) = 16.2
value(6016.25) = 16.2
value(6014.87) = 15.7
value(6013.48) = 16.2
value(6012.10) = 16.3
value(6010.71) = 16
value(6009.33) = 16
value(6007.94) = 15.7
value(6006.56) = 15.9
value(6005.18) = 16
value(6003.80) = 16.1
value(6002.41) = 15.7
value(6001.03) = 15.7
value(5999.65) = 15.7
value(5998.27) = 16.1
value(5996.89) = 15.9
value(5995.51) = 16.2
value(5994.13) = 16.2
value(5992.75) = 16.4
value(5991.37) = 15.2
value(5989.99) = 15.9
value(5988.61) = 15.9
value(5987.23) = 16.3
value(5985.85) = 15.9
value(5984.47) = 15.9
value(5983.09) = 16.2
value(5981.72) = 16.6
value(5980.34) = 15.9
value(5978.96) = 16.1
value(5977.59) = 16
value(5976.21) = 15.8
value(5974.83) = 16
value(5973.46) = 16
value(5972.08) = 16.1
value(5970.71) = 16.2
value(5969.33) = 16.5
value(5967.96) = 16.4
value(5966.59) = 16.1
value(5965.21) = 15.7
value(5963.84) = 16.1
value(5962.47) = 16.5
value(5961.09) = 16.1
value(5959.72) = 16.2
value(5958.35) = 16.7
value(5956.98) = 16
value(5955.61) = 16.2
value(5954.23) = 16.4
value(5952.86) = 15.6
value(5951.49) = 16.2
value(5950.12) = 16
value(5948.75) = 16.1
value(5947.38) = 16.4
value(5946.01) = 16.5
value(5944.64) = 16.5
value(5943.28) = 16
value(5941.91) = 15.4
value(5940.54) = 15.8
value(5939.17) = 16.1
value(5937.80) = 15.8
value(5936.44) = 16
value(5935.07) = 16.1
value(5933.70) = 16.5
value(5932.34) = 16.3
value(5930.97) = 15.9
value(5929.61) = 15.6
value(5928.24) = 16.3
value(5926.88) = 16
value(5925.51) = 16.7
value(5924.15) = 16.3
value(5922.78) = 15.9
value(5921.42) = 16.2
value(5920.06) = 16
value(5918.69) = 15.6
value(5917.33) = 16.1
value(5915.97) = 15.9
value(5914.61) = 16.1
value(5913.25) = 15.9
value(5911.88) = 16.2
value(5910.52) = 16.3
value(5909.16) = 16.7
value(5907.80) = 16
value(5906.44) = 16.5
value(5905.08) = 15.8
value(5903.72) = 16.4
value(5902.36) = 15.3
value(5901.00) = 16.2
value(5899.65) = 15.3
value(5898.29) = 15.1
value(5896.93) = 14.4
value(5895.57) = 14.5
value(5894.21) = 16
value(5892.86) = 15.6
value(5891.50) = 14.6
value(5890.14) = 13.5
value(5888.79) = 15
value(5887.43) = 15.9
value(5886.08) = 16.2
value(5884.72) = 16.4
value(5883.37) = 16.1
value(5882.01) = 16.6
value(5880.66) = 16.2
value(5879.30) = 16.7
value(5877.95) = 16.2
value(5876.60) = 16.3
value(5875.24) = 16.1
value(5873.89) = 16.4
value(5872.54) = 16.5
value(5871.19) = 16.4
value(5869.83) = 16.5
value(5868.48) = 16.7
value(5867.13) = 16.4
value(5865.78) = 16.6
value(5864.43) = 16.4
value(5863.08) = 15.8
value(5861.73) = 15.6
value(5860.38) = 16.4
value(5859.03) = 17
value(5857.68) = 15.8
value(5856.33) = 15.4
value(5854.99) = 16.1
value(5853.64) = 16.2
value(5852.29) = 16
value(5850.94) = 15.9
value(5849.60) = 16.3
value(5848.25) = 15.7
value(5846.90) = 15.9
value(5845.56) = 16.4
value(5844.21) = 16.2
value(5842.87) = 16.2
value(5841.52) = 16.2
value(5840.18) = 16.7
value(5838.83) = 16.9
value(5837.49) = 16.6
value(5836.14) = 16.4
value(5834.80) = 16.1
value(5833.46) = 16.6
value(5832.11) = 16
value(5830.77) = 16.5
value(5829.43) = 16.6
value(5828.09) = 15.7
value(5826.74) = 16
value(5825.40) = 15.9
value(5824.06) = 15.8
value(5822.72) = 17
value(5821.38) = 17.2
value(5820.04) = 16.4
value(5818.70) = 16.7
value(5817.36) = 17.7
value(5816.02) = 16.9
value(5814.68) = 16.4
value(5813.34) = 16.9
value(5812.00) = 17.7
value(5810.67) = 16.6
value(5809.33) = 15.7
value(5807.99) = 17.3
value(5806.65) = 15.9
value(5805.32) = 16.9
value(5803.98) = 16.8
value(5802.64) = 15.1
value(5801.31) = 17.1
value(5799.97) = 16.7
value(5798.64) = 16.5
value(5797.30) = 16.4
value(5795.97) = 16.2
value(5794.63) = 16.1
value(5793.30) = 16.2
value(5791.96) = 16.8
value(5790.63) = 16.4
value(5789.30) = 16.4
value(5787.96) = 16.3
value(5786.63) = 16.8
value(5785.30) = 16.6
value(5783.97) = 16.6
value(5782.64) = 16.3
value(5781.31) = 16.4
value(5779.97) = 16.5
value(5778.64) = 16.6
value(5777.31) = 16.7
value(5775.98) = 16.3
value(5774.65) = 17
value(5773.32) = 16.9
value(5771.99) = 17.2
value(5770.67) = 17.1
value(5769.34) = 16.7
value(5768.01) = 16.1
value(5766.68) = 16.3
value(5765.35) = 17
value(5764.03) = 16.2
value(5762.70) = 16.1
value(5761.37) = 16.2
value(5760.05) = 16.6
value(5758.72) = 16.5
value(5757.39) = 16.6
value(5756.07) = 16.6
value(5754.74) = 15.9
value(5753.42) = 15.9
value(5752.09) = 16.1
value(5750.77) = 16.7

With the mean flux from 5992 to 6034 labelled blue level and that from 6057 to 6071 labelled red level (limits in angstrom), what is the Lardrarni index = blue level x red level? 256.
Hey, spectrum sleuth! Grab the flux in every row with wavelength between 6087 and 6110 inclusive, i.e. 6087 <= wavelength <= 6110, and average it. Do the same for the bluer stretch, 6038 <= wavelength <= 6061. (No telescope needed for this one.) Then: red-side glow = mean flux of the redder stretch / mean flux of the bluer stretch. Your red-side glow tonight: 0.980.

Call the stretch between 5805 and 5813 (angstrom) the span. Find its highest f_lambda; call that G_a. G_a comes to 17.7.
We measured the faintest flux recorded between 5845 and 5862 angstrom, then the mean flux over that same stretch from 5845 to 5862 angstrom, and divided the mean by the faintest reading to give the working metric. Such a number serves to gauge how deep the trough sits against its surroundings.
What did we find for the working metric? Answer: 1.04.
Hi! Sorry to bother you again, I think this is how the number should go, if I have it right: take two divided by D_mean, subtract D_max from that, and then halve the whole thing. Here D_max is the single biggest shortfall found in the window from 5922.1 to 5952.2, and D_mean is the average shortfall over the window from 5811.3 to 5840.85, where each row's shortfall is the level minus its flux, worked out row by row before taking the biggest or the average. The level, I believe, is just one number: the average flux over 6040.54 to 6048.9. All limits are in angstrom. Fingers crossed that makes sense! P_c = -3.5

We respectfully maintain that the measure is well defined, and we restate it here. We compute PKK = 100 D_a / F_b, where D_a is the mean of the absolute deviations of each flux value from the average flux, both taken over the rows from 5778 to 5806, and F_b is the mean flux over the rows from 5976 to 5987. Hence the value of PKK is 1.67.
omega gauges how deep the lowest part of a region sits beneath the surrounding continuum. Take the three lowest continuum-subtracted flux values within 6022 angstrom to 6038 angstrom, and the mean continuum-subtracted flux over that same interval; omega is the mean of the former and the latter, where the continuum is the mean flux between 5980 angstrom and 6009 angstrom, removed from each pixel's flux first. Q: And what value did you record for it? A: -0.15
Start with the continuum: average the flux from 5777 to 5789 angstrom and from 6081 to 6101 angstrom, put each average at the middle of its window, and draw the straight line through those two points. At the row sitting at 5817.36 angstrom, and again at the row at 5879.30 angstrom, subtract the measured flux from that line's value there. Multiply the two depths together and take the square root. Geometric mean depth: 0.7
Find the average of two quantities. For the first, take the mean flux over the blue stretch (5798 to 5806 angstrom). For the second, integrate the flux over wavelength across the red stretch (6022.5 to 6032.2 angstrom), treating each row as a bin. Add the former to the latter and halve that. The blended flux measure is 86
